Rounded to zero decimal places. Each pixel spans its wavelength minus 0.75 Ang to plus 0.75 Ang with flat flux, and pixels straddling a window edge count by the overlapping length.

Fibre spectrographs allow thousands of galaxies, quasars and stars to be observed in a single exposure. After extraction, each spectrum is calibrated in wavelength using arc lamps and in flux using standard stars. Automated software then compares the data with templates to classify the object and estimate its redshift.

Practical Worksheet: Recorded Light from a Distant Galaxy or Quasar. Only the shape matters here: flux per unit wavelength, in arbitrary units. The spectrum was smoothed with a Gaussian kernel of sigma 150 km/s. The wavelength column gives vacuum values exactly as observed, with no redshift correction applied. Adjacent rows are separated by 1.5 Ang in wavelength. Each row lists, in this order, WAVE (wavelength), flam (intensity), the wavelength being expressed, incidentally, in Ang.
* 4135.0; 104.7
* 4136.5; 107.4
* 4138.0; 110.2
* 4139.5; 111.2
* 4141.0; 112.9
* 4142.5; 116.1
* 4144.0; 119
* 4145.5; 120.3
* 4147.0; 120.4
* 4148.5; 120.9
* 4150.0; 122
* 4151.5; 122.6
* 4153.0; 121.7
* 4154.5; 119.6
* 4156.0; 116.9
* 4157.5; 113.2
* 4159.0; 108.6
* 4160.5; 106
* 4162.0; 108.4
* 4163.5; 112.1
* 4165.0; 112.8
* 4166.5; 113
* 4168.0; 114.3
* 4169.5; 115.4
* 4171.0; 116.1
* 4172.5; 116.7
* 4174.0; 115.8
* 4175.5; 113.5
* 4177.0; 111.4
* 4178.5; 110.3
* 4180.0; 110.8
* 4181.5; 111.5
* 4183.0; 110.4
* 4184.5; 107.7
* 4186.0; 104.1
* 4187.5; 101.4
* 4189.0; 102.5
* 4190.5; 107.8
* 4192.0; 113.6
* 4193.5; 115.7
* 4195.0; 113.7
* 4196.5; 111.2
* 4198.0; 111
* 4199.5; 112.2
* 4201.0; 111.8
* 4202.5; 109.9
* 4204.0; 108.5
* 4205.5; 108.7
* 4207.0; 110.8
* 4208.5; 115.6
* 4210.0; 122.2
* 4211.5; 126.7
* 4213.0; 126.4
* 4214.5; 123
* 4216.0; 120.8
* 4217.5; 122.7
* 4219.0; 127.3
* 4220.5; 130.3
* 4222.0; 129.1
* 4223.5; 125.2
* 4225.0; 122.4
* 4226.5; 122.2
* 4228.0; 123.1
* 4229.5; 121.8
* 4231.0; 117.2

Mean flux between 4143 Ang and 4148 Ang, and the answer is 120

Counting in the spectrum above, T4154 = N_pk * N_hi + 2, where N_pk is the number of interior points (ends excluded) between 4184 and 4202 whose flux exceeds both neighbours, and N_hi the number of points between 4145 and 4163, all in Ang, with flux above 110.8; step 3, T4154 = 20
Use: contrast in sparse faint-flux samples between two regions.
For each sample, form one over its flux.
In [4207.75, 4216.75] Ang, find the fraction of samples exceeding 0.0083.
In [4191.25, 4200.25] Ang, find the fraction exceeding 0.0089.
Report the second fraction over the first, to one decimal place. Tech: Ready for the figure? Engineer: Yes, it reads 3.0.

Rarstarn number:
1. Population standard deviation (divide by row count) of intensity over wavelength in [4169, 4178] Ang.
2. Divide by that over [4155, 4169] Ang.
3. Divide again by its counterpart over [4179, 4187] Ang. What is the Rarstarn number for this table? 0.209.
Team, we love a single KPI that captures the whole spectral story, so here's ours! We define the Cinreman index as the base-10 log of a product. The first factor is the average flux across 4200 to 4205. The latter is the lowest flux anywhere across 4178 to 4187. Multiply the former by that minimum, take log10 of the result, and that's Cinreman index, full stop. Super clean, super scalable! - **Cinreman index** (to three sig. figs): 4.06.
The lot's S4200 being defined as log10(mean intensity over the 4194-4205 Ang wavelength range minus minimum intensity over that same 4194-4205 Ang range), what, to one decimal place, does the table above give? 0.4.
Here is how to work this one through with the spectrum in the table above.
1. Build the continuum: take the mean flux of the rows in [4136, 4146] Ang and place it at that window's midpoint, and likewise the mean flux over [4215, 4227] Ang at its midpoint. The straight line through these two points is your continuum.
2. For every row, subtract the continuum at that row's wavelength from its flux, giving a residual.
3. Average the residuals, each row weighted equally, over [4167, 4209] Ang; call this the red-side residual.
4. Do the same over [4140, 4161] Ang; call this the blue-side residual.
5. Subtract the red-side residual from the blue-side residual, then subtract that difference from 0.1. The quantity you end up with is -11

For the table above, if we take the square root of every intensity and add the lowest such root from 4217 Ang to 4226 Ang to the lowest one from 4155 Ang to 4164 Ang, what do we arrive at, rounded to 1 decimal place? 21.4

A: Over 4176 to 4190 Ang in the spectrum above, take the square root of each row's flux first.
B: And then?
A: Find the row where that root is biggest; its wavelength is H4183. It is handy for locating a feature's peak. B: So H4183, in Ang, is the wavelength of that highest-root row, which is 4181.5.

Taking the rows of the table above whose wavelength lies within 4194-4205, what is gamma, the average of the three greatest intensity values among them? 113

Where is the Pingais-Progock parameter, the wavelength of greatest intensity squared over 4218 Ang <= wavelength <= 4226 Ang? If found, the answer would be 4220.5 Ang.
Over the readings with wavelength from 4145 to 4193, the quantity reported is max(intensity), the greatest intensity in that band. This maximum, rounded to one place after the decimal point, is 122.6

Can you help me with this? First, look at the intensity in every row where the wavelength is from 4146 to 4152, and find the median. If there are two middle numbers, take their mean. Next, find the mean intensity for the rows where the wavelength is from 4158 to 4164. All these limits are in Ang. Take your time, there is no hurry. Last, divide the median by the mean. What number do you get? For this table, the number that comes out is 1.12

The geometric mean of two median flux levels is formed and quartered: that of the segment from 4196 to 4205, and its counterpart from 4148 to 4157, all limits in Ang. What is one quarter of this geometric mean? 29.0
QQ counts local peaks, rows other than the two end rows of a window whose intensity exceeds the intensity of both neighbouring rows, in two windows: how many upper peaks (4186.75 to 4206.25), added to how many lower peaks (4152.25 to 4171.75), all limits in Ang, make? 2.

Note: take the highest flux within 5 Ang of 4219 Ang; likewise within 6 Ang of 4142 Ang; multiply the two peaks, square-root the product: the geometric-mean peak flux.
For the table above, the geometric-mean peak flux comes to 125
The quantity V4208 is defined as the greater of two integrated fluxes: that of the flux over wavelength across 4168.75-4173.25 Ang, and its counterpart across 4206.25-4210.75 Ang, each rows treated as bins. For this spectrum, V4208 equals 523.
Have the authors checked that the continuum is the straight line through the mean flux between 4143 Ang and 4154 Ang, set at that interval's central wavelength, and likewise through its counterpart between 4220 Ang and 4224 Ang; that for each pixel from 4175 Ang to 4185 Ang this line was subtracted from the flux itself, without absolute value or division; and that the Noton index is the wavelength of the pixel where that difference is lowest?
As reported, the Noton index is 4184.5 Ang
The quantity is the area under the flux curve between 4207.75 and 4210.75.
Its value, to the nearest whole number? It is 357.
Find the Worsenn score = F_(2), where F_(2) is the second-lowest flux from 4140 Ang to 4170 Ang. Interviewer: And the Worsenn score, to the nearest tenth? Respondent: 108.4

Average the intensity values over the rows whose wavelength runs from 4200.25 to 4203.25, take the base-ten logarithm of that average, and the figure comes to 2.04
